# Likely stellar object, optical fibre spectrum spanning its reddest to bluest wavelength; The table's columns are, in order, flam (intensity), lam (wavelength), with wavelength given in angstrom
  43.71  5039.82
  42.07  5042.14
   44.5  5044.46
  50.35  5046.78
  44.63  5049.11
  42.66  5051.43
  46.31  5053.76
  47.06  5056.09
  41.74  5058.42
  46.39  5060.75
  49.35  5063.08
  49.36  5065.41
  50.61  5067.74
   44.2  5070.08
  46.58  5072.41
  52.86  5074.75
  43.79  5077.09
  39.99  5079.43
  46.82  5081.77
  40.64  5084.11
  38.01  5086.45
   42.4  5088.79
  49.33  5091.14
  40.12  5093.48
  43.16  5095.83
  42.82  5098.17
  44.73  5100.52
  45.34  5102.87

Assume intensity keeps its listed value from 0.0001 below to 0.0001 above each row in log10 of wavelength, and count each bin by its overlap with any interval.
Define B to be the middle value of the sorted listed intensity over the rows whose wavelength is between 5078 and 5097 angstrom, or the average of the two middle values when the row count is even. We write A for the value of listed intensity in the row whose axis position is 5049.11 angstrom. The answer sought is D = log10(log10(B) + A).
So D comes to 1.67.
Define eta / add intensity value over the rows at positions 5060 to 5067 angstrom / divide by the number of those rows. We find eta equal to 48.4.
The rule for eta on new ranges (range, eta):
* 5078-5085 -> 42.5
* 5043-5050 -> 46.5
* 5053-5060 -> 45.0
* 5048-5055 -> 44.5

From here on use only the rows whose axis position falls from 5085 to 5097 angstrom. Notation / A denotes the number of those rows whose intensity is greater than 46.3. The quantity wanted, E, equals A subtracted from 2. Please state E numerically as 1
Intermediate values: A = 1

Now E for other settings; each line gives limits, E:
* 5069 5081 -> 0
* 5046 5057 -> -1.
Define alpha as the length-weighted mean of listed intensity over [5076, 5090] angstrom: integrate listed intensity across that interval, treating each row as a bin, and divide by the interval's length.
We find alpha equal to 42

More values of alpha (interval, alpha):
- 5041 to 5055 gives 45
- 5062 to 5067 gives 50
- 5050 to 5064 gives 46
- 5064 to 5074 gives 48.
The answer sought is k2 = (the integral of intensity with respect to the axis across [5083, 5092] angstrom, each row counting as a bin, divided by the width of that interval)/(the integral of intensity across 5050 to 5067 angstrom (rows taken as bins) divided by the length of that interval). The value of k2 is 0.92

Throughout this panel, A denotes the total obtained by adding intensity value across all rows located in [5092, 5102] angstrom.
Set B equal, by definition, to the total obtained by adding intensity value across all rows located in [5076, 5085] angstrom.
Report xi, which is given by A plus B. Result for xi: 342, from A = 171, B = 171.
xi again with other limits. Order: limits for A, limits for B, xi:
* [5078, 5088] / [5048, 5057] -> 346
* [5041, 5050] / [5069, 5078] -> 369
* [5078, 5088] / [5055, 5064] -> 350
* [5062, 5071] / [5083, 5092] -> 364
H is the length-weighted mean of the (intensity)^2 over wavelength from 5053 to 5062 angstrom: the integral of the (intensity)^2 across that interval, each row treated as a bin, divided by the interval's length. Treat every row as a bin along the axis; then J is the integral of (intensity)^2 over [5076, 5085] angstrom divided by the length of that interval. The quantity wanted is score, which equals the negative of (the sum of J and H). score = -3908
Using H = 2063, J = 1845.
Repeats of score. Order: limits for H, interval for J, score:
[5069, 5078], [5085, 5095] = -4038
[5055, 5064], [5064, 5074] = -4433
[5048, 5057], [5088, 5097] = -3969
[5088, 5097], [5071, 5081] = -4049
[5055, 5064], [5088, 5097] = -4058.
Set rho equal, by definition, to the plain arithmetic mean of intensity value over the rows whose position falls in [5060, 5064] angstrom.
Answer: 47.9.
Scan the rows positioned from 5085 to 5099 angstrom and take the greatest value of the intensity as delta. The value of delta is 49.33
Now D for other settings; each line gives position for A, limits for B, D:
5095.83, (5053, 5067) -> 1.65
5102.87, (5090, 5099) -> 1.67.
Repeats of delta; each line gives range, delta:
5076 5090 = 46.82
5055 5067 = 49.36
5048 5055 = 46.31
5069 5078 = 52.86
